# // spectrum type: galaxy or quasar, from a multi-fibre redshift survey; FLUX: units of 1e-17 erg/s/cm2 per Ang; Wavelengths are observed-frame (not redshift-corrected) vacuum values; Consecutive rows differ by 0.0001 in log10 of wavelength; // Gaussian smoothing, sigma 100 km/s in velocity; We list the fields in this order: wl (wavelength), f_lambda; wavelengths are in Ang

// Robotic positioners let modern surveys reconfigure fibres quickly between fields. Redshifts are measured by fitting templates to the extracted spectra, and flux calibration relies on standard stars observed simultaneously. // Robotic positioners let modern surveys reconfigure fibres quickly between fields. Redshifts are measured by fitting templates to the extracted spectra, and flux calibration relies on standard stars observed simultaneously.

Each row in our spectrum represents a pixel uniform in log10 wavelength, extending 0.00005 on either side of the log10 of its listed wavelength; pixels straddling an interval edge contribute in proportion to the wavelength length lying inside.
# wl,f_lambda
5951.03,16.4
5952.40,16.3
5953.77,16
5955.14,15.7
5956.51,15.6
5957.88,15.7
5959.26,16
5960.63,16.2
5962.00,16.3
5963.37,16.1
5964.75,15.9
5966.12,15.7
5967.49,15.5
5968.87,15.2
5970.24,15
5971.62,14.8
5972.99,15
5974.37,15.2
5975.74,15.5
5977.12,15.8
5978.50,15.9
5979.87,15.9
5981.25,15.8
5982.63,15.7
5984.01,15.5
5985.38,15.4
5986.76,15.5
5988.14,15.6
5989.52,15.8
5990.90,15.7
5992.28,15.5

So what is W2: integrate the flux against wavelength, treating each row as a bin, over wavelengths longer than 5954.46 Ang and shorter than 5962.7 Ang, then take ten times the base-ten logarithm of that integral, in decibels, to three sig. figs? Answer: 21.2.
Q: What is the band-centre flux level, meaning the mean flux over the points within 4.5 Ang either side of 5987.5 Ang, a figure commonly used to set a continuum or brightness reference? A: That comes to 15.6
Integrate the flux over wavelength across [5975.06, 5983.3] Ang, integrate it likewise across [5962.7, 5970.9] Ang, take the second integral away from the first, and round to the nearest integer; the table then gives 2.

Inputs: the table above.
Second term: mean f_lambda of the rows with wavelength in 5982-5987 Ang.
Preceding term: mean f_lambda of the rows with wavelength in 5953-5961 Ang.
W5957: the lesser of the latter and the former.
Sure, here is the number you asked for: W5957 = 15.5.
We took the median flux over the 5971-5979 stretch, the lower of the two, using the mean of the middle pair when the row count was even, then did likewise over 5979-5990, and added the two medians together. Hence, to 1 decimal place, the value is 31.0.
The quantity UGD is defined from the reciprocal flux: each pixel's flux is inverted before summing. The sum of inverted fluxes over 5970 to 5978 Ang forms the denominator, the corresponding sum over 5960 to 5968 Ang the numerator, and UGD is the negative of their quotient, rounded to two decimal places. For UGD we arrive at -0.95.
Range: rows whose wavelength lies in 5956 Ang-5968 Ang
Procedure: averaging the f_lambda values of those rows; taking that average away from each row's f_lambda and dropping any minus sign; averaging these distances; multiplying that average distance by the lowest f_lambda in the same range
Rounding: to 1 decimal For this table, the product 3.6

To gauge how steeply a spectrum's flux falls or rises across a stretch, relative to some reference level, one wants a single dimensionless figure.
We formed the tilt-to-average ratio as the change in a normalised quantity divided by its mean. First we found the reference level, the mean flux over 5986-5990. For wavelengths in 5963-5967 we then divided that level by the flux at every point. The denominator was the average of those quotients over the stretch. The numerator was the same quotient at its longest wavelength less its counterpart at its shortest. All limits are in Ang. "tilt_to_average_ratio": 0.025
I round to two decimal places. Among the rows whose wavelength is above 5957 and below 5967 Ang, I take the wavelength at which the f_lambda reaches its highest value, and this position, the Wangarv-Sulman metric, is 5962.00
